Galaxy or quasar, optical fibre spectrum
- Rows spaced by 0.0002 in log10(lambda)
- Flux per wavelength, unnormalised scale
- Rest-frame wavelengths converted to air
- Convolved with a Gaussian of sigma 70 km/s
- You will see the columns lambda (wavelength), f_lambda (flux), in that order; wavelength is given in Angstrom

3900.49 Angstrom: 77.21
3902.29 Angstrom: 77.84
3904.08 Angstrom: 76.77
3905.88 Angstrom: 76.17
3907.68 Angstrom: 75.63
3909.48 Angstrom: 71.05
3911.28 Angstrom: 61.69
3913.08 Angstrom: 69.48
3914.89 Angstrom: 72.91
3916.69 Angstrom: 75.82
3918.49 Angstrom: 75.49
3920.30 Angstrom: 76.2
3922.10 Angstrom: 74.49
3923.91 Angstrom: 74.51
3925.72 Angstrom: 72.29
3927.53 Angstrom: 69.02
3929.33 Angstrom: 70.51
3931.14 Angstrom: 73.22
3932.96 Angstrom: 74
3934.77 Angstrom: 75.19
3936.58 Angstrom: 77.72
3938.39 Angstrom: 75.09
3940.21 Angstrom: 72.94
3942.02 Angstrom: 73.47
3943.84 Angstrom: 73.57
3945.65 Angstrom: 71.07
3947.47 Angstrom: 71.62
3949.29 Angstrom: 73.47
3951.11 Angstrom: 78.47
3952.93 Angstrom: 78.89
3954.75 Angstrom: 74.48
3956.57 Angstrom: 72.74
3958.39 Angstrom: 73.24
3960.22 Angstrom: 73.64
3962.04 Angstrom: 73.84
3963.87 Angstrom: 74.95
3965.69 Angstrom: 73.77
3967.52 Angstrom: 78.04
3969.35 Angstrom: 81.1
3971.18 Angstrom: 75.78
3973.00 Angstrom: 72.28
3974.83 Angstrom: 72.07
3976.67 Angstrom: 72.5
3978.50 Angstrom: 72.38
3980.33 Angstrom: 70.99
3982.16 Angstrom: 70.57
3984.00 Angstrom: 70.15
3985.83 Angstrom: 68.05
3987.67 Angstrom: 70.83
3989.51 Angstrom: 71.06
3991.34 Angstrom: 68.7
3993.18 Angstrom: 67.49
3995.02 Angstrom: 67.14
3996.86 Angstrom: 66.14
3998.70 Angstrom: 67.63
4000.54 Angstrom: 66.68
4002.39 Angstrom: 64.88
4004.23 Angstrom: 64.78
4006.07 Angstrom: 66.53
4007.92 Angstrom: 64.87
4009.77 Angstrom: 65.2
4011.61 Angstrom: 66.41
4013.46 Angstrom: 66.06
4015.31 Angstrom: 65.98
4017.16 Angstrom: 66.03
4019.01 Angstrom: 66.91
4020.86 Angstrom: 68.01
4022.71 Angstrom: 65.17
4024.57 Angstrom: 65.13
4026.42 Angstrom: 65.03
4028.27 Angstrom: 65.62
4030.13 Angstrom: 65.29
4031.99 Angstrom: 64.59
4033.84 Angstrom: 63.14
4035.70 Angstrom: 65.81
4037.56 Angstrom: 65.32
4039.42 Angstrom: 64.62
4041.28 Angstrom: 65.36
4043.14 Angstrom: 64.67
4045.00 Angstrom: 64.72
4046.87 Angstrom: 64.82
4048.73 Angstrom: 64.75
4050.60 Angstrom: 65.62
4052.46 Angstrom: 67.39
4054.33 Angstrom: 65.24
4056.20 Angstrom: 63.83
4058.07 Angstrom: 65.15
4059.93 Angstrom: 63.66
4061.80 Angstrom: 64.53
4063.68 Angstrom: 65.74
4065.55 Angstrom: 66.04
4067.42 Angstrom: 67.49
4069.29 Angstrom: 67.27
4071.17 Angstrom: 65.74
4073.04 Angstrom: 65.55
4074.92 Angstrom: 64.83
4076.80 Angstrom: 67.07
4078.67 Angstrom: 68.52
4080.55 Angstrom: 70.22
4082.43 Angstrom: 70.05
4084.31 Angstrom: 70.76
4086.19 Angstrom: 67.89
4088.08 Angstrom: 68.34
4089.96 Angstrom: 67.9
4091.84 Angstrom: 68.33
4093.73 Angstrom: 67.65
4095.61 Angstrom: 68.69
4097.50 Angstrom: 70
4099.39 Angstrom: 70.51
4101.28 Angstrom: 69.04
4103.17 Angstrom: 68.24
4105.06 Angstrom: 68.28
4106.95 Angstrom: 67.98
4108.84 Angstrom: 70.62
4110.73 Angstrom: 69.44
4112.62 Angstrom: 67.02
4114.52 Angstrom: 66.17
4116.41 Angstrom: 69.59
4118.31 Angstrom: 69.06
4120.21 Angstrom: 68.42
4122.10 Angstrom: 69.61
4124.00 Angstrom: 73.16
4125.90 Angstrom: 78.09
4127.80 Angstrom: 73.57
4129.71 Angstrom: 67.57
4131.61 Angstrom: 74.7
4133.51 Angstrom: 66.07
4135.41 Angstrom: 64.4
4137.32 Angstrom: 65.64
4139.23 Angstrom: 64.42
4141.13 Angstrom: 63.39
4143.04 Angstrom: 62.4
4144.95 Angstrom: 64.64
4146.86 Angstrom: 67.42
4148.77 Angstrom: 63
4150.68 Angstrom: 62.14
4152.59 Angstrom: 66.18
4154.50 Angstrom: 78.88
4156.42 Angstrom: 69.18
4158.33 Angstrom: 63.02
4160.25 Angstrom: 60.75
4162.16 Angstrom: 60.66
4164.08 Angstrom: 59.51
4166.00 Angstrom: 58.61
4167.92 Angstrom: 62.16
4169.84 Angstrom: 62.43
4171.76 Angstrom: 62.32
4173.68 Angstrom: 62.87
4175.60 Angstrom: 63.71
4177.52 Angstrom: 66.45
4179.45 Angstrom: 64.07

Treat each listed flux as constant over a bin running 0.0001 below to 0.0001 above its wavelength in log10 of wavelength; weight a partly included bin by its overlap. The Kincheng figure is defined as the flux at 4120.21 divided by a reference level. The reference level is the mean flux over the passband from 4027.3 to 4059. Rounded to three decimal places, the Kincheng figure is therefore 1.052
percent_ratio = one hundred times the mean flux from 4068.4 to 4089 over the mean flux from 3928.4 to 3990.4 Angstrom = 92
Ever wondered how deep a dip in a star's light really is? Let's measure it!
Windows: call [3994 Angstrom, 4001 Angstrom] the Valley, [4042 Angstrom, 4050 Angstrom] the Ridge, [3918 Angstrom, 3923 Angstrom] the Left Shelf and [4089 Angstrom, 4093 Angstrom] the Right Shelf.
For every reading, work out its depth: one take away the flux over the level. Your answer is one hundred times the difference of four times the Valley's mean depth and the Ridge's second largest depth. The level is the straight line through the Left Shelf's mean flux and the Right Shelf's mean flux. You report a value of 21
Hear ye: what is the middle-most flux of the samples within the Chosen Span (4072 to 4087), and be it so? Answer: 68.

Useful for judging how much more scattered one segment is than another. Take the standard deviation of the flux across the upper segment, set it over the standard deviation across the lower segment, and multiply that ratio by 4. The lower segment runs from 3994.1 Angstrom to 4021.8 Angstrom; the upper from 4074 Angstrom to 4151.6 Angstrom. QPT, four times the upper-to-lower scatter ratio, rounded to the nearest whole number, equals 13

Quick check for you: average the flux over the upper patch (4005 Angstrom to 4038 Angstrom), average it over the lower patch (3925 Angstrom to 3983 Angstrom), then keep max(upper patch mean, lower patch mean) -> 74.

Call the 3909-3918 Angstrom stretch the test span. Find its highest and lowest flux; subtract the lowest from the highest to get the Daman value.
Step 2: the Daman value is 14.1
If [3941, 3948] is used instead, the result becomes 2.5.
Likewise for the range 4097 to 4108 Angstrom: 2.5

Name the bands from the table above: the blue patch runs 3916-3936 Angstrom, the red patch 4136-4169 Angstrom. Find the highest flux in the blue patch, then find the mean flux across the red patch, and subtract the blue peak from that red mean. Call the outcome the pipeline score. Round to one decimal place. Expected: -12.0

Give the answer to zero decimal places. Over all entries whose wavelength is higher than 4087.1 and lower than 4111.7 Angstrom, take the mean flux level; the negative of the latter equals -69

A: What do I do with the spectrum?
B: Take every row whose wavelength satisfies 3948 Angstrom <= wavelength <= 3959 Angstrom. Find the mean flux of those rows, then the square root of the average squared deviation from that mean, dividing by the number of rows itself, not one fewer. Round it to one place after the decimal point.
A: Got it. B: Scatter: 2.5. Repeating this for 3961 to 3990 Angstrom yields 3.1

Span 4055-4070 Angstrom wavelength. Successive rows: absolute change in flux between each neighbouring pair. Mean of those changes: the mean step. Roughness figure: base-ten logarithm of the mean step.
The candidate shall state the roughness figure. -0.01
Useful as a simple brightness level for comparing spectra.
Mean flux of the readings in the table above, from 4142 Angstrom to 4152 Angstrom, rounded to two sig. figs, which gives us 64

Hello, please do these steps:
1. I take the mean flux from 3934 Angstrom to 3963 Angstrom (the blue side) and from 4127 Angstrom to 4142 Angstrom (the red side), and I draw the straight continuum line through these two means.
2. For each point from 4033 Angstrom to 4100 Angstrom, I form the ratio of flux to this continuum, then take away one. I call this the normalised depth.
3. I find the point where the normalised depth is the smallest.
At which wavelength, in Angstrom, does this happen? 4033.84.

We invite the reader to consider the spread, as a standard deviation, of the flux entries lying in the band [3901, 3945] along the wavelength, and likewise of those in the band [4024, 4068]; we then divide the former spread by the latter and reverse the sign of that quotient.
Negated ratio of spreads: -3.5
